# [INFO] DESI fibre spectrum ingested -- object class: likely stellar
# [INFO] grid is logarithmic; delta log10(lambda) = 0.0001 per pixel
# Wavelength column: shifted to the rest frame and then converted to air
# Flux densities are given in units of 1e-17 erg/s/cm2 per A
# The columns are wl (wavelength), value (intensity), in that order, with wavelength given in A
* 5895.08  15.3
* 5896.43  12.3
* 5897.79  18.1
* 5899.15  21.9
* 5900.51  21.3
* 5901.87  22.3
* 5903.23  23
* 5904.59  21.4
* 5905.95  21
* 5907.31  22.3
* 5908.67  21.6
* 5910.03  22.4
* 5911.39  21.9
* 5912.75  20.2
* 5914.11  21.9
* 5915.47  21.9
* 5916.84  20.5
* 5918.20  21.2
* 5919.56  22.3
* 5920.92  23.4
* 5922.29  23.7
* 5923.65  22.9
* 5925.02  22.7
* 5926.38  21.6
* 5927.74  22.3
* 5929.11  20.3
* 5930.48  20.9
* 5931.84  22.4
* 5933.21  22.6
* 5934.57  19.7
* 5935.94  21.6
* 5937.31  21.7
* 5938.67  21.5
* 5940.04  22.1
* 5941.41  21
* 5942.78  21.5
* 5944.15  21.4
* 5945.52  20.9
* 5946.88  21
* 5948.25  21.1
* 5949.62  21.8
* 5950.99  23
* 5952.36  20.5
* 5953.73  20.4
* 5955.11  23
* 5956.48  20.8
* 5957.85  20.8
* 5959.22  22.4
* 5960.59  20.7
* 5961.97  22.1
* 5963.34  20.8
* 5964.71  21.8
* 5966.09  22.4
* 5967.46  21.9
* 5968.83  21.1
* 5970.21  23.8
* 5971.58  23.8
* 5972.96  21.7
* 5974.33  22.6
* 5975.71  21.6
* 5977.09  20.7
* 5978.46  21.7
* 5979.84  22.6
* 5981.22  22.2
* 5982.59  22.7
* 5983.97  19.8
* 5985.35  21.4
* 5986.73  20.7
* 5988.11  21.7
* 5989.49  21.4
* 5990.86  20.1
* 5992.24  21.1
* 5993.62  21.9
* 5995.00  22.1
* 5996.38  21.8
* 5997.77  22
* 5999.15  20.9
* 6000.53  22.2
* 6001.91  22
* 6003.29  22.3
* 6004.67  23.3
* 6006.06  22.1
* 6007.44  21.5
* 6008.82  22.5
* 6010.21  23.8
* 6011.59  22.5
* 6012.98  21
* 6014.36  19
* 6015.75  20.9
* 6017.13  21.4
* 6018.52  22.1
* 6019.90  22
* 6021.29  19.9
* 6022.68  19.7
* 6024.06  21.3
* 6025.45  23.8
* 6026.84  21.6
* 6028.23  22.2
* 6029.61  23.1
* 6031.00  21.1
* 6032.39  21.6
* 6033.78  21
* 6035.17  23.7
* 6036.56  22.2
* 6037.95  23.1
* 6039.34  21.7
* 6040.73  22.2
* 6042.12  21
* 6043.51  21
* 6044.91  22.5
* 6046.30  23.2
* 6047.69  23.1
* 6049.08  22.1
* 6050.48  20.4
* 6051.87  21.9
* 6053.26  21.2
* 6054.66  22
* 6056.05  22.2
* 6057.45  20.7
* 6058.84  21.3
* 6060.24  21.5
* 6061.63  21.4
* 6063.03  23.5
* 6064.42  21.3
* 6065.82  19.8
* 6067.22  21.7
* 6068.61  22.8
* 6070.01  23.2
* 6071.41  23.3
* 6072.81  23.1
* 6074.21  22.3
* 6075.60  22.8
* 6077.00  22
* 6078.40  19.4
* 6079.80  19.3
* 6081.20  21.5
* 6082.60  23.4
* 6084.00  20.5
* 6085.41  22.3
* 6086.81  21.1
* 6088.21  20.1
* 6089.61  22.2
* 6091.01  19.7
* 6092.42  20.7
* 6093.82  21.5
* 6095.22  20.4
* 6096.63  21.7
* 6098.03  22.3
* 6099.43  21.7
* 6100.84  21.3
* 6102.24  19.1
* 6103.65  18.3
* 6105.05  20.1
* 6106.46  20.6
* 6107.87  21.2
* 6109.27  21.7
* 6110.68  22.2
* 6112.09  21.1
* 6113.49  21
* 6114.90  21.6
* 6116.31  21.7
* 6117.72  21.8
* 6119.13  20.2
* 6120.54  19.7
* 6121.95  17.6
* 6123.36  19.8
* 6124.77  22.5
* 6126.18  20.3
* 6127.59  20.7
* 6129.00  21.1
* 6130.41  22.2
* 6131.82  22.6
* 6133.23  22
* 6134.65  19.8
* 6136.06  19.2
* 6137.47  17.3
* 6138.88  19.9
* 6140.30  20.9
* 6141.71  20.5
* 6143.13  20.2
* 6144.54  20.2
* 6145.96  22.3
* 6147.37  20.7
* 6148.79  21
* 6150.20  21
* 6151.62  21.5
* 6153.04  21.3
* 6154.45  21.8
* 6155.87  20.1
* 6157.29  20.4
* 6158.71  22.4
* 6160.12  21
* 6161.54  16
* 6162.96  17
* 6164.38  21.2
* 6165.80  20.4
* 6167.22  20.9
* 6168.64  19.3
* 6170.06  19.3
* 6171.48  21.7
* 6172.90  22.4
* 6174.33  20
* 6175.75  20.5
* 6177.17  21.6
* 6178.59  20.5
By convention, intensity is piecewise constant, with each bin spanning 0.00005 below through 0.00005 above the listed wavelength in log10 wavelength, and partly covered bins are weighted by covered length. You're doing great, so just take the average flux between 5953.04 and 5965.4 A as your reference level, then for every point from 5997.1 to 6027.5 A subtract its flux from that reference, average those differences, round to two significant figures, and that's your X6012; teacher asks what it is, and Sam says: -0.30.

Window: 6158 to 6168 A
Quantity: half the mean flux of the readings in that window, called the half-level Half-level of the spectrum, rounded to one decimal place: 9.9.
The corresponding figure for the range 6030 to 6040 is 11.0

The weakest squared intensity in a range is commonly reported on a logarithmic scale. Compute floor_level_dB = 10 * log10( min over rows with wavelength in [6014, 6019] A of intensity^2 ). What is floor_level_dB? 25.6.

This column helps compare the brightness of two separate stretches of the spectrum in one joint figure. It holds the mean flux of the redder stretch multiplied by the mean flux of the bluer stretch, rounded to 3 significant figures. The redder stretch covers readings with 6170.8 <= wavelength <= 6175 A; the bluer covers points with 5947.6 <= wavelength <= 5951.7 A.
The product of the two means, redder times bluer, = 469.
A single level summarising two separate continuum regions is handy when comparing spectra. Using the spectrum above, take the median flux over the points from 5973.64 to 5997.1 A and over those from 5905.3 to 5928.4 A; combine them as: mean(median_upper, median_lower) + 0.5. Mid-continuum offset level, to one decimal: 22.3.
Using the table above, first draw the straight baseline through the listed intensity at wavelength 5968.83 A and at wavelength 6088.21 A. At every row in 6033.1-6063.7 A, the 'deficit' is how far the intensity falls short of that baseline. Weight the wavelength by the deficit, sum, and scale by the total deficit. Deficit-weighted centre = 6047.9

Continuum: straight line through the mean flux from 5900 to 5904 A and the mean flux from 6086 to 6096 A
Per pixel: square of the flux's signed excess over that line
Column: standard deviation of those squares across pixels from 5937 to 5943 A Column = 0.3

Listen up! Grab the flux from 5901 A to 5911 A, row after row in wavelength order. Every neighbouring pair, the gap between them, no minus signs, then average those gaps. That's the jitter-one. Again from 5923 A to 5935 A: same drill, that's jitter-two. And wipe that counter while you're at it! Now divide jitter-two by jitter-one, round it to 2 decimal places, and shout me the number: 1.25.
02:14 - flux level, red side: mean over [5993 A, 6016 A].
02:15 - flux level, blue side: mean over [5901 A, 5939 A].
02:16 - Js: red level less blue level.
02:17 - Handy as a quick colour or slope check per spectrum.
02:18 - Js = 0.0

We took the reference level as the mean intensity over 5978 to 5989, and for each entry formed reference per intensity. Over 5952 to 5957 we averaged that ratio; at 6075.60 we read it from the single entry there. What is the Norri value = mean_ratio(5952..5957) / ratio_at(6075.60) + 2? 3.08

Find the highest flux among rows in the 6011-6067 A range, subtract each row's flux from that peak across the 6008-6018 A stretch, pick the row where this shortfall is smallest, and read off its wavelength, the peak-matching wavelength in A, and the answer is 6010.21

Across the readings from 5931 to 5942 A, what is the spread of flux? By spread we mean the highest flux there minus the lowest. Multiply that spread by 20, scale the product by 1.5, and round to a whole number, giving 87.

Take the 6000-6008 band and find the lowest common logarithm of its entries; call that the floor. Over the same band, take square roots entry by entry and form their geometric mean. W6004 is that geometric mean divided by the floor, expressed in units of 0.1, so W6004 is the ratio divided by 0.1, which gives 35.4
